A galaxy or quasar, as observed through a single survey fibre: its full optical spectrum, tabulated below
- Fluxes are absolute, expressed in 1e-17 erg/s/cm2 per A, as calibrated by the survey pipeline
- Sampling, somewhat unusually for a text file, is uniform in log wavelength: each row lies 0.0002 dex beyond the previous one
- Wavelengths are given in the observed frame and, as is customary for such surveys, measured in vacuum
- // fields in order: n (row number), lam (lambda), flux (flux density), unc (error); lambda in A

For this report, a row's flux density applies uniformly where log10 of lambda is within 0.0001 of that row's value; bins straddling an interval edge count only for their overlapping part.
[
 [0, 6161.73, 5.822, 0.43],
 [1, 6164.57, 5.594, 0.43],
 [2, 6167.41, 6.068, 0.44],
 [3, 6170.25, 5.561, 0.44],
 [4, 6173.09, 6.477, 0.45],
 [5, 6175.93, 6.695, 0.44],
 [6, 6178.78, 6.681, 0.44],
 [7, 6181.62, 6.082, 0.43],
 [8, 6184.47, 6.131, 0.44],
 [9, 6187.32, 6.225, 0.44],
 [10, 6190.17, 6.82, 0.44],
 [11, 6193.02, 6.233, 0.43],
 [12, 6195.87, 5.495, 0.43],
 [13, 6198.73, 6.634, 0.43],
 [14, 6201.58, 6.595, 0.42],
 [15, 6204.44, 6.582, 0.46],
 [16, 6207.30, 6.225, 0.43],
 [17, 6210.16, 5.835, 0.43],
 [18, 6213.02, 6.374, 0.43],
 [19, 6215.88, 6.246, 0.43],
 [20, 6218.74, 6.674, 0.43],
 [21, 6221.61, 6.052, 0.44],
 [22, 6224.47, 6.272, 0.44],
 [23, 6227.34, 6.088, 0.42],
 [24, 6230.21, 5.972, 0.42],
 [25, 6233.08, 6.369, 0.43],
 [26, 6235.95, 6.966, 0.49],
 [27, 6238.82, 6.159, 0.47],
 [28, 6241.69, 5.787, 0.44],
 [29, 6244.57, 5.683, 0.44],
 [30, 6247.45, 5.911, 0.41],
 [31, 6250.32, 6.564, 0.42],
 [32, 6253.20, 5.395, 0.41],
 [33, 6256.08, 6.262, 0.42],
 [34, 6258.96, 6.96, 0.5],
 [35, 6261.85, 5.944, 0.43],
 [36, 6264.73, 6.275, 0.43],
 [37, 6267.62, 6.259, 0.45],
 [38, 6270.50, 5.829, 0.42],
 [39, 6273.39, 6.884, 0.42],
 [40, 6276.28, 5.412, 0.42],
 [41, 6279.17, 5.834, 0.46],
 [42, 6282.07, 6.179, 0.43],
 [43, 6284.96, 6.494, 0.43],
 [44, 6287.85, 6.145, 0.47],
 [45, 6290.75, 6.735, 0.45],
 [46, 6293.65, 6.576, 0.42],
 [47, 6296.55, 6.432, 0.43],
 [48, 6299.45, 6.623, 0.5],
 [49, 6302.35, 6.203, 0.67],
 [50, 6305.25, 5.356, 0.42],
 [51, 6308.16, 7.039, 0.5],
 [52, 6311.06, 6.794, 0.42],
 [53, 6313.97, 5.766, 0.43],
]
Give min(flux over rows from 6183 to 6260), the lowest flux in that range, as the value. 5.395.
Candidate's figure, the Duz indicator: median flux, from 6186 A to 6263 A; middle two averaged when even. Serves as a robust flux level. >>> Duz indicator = 6.233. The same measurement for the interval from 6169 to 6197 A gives 6.229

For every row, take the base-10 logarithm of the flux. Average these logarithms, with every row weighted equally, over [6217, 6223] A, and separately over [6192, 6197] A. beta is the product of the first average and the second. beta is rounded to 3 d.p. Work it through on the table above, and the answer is 0.616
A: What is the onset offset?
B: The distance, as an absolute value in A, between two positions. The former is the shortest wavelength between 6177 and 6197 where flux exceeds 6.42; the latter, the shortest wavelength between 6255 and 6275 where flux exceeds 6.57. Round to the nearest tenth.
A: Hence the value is 80.2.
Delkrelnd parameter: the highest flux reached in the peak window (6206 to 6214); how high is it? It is 6.374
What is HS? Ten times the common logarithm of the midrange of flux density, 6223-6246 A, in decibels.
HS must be 8.01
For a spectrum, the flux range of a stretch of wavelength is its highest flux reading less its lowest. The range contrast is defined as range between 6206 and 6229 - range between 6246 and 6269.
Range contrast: -0.7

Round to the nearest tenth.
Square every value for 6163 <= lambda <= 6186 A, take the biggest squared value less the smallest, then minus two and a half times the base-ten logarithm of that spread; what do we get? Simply -2.9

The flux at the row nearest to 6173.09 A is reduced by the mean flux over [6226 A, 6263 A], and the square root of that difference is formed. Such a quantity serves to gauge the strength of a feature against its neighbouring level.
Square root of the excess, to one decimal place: 0.6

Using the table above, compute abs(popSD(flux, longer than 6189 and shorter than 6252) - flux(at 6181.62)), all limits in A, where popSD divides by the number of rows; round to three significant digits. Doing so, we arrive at 5.71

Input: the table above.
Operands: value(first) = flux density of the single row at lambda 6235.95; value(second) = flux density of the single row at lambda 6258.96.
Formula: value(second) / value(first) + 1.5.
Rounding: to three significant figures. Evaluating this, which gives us 2.50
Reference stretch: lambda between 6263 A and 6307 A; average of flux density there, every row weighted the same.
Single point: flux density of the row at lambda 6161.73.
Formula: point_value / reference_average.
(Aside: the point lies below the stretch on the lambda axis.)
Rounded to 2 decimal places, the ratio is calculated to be 0.94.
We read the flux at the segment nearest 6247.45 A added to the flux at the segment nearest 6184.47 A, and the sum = 12.04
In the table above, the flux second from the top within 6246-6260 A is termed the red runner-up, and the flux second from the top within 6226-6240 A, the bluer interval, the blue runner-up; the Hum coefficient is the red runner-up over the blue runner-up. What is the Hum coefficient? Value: 1.031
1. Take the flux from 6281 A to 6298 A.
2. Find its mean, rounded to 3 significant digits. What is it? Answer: 6.43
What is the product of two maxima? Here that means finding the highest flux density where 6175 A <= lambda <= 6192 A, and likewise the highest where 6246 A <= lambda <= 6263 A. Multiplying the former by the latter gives 47.5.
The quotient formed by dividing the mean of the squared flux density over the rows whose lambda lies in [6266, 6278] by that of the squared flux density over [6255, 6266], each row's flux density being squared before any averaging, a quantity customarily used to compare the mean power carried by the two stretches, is 0.92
